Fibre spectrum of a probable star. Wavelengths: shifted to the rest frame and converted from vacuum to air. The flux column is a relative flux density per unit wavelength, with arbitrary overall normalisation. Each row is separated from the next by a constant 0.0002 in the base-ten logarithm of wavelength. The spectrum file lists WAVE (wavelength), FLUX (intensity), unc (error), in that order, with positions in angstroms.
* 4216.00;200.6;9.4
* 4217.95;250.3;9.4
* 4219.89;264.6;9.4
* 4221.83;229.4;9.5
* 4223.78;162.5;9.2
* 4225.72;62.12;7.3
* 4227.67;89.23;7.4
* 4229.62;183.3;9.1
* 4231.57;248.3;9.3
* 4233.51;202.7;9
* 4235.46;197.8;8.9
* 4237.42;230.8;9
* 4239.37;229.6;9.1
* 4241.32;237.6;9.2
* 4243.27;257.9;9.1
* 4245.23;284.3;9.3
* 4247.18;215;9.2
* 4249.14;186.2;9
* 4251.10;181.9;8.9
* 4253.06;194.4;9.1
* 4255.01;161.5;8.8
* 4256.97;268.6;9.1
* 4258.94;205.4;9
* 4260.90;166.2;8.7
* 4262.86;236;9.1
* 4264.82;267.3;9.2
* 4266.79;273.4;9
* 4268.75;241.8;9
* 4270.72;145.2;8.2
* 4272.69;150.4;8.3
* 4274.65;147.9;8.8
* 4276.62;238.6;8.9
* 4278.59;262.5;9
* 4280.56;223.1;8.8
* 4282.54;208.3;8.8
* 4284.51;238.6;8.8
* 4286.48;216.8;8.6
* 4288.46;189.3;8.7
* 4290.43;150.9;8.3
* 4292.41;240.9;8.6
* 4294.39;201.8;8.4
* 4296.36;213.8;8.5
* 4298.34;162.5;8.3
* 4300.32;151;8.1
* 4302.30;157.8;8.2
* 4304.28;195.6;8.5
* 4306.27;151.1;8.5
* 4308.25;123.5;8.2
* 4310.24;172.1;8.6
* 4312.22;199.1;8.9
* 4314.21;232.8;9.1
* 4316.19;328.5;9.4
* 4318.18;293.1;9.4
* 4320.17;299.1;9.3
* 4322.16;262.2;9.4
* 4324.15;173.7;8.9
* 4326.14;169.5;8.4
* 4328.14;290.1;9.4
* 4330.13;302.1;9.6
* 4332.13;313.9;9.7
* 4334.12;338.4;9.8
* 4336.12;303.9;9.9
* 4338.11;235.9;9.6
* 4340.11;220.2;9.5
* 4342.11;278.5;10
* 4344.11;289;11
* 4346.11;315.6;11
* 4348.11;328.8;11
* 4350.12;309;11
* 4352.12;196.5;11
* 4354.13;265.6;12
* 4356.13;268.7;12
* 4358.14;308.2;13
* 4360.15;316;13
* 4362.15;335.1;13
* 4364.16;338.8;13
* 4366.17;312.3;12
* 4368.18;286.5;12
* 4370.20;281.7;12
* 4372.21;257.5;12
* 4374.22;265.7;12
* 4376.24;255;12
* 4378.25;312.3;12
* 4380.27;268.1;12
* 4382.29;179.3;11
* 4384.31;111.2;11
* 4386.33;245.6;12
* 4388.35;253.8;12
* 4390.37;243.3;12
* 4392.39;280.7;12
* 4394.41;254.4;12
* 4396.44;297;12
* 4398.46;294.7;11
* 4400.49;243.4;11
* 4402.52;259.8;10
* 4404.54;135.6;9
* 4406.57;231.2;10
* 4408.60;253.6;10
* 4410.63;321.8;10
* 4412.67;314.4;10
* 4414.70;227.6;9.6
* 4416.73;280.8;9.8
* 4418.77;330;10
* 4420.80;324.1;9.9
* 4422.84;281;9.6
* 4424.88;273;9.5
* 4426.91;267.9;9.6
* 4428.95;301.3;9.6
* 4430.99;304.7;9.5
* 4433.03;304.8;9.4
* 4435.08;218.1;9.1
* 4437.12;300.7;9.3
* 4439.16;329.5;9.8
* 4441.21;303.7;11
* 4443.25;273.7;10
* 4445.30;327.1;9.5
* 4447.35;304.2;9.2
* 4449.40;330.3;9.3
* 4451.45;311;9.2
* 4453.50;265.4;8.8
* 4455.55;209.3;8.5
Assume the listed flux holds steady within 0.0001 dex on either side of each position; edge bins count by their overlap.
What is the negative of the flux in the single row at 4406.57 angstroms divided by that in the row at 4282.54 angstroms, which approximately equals -1.11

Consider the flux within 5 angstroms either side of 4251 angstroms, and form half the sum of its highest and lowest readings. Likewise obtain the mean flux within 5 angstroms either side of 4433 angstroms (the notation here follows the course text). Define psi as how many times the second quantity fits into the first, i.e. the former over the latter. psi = 0.66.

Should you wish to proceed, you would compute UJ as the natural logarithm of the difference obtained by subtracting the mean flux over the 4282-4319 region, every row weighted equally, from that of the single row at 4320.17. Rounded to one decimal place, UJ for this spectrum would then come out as 4.6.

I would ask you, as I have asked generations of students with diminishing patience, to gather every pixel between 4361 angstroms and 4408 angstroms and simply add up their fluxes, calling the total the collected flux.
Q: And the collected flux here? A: 5943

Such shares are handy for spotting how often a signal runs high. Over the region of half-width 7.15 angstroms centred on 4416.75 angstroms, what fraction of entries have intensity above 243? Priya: 0.9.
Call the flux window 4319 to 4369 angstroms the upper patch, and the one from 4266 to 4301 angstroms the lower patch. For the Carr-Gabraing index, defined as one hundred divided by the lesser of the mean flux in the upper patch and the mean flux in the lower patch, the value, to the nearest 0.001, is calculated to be 0.492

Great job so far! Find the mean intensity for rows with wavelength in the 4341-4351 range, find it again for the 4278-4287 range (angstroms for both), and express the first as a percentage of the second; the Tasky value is 132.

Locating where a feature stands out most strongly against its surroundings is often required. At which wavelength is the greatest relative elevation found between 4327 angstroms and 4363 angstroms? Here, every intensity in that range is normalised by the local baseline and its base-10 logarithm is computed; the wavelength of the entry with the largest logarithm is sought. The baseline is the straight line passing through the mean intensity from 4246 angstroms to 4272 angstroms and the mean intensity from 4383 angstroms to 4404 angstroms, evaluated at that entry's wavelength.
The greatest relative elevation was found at 4334.12 angstroms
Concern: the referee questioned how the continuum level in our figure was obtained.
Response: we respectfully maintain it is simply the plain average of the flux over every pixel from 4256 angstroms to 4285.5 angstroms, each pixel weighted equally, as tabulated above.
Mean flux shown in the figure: 218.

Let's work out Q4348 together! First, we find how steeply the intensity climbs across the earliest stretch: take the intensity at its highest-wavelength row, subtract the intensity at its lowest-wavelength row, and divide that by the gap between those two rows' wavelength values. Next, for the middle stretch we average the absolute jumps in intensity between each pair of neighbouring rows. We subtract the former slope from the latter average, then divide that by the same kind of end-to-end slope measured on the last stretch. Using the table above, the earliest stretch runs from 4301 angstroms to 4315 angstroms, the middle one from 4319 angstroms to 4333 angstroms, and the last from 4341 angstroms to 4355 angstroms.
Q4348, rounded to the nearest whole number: -37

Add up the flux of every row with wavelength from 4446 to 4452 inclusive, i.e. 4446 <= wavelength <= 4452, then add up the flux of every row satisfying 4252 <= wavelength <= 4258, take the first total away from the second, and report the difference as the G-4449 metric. -321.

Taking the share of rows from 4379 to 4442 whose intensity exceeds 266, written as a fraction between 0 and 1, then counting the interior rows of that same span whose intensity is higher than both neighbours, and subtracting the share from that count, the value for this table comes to 7.4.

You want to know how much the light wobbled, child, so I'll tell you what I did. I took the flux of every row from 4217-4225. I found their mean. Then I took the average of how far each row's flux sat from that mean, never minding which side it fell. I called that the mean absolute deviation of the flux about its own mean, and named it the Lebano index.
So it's 32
